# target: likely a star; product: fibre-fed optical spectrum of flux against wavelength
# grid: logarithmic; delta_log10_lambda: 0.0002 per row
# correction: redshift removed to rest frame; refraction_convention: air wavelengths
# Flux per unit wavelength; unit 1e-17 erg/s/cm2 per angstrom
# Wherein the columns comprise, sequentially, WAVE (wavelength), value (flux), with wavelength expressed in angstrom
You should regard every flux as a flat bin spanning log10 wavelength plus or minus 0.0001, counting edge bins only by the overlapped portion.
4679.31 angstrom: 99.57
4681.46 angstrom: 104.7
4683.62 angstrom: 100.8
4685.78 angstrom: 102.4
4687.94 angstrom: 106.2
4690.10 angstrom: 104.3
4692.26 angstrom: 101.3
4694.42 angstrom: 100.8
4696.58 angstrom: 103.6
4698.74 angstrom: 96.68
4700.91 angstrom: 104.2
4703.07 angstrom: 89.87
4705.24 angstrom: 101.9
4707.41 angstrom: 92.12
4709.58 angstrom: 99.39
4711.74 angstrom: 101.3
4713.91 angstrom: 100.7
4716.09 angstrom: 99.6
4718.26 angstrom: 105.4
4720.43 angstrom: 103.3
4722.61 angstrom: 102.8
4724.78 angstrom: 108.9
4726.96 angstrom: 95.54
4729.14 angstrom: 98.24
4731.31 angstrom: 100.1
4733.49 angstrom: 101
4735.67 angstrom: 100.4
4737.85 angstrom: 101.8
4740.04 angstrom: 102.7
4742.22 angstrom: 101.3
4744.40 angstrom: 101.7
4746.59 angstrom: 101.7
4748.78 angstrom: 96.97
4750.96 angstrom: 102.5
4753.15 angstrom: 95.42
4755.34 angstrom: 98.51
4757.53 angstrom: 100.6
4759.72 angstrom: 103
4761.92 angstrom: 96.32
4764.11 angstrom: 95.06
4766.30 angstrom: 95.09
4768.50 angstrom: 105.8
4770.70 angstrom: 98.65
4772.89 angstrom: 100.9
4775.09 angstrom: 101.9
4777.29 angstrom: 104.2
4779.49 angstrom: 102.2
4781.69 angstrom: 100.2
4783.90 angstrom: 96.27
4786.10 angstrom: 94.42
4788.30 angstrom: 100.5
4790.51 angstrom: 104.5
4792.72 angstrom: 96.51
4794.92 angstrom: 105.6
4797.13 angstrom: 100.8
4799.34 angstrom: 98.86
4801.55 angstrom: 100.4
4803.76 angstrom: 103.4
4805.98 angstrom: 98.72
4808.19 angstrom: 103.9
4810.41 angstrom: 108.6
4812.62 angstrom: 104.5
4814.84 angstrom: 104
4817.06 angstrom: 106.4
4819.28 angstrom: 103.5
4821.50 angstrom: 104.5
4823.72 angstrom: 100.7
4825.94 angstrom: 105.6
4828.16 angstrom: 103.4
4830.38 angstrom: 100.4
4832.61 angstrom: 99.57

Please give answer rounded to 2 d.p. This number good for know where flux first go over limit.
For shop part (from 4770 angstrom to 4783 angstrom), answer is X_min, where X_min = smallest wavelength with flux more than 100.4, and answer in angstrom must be 4772.89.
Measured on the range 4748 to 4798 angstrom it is 4750.96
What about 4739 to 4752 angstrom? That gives 4740.04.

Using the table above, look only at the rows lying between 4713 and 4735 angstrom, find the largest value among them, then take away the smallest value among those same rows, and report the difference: 13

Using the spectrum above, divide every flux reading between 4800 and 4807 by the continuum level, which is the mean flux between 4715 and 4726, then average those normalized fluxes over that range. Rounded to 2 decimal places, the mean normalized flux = 0.97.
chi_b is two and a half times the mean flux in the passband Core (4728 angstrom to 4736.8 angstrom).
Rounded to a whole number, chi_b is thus 250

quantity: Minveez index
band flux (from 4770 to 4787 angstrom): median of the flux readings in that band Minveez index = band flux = 101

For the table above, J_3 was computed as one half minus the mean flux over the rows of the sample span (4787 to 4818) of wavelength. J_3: -102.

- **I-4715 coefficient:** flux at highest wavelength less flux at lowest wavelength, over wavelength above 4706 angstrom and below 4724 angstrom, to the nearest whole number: 11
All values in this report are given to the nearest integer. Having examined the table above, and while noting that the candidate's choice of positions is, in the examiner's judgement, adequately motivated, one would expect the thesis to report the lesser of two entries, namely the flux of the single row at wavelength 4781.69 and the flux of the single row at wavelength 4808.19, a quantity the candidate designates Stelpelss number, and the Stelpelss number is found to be 100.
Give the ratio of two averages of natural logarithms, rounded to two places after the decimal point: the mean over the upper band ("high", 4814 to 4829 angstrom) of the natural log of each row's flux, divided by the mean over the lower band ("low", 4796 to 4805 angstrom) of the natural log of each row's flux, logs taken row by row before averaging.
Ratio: 1.01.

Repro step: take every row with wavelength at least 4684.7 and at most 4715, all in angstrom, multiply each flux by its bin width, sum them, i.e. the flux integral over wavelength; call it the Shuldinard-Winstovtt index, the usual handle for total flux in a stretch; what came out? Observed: 3040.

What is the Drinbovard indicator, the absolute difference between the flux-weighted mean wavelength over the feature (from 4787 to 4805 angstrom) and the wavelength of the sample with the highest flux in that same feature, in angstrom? 1.1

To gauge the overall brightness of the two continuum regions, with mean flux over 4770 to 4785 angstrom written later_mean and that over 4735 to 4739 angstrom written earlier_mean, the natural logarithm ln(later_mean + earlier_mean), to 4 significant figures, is 5.307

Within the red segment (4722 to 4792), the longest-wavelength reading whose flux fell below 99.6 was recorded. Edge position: 4786.10 angstrom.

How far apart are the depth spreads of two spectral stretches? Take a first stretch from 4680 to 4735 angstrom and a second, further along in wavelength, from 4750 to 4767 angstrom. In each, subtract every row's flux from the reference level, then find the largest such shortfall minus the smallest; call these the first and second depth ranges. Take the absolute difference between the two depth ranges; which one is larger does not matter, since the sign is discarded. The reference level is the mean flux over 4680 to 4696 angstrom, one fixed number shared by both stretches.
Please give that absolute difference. 11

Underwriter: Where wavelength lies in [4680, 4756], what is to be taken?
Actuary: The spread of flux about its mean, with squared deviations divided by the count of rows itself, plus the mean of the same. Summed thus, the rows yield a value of 105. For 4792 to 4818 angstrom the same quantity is 106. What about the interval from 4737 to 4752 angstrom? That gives 103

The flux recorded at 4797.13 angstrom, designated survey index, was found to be 100.8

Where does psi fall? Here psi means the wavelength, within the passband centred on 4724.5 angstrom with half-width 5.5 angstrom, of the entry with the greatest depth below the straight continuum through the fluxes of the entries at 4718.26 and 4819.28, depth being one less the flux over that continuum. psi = 4726.96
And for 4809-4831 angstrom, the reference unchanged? 4830.38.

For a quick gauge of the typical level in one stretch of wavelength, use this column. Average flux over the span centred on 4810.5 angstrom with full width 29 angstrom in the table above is 103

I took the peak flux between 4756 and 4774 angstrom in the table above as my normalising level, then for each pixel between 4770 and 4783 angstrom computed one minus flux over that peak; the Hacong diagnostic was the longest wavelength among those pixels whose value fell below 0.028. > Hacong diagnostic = 4777.29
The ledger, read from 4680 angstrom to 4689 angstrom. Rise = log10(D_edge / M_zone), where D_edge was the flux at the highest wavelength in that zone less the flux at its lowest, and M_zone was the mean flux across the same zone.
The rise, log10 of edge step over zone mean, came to -1.8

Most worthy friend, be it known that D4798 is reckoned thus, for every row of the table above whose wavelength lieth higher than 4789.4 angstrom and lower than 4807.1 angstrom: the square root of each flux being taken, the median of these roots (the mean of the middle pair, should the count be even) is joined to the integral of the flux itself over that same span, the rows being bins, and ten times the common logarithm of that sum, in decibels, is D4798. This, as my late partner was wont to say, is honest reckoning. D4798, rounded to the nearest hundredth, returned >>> 32.55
